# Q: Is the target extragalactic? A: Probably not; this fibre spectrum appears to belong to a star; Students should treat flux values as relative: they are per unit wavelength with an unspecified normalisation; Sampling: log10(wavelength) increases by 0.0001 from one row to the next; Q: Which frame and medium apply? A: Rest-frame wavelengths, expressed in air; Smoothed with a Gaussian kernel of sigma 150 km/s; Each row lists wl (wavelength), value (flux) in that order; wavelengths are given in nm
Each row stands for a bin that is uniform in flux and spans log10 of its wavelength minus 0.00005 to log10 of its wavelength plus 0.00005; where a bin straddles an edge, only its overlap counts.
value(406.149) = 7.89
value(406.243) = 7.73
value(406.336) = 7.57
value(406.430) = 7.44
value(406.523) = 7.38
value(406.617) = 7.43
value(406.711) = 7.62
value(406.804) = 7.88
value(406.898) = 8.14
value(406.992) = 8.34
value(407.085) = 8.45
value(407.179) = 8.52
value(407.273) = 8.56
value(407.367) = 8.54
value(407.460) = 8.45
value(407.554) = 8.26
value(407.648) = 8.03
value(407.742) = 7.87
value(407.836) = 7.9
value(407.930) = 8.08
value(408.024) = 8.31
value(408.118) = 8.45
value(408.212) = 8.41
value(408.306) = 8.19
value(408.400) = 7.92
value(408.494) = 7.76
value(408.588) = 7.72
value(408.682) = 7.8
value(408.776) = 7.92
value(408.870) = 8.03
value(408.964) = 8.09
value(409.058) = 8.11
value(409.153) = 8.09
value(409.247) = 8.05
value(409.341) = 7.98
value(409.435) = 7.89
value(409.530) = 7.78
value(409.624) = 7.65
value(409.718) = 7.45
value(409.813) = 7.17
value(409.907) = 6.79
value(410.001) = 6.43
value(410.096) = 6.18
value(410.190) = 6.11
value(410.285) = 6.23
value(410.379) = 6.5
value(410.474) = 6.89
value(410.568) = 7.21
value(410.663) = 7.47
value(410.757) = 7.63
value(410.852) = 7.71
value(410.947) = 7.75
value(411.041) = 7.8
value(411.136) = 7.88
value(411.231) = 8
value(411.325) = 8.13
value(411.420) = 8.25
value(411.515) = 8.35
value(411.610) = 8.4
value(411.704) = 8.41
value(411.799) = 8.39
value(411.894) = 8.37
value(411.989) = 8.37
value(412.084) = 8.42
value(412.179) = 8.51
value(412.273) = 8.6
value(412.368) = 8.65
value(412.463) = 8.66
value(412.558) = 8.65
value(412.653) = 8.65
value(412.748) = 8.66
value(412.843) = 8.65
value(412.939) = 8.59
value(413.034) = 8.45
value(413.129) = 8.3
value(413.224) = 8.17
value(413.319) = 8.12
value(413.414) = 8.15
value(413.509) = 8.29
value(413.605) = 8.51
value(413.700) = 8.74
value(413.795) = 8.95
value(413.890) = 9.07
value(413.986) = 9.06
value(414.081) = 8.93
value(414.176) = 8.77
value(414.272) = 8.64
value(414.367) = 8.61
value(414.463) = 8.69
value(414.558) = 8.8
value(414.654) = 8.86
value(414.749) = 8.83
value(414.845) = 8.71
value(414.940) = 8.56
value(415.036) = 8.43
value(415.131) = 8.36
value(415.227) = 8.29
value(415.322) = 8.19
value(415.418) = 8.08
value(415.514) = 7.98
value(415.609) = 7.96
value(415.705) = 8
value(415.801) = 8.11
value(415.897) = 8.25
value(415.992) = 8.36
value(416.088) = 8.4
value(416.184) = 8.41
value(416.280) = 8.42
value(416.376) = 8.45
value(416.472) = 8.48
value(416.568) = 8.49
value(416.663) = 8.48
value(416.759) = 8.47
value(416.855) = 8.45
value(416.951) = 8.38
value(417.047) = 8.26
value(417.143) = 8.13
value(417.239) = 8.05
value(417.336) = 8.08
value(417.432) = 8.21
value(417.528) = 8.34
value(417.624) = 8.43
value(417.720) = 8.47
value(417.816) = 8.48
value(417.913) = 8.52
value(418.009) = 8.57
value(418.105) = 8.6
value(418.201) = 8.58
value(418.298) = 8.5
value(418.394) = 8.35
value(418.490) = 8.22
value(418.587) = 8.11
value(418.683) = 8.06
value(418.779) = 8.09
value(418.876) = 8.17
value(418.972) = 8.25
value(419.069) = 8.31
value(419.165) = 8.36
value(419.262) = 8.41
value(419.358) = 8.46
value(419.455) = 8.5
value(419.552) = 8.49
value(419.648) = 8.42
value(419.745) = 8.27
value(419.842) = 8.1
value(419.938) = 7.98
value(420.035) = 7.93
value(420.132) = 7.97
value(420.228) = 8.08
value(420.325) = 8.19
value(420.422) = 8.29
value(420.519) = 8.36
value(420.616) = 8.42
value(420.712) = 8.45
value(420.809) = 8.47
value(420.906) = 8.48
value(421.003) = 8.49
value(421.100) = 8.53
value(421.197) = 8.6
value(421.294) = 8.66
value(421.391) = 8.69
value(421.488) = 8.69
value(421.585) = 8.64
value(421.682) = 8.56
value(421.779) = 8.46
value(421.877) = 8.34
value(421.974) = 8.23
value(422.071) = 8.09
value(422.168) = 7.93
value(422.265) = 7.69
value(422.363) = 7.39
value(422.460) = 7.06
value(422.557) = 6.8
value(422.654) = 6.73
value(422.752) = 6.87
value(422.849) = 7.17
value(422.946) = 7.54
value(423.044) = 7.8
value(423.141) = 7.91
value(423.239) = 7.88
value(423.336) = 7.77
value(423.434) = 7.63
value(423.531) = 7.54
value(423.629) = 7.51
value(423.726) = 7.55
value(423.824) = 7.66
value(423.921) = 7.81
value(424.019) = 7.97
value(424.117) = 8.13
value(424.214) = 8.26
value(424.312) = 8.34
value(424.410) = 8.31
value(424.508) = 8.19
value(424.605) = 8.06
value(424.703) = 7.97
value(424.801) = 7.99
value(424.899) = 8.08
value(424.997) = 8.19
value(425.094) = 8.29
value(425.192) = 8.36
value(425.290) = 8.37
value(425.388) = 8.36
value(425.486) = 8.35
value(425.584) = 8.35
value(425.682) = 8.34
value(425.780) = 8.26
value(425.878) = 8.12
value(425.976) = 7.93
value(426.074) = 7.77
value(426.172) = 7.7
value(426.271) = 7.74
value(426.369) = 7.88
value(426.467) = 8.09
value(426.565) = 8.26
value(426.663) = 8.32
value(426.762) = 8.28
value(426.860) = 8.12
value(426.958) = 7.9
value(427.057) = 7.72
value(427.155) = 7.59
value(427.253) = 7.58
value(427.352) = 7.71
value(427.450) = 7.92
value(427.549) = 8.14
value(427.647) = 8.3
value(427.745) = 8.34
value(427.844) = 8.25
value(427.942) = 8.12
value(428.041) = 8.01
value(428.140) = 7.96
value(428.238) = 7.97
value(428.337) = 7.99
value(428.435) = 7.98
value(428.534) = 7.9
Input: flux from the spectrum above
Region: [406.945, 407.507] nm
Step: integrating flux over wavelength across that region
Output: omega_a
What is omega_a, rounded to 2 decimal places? 4.77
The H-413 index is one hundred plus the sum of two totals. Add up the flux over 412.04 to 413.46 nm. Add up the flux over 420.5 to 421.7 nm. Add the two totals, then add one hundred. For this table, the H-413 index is 338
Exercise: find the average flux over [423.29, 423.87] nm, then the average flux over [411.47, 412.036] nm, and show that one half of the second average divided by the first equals 0.551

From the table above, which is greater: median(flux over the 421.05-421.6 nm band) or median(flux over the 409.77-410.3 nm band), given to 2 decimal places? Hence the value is 8.65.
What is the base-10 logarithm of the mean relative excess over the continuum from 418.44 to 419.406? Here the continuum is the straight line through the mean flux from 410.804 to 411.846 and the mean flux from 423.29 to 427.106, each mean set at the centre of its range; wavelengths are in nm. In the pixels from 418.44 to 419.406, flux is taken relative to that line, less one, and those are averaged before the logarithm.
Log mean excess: -1.65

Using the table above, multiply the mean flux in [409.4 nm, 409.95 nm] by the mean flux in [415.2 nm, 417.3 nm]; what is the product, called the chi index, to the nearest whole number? 62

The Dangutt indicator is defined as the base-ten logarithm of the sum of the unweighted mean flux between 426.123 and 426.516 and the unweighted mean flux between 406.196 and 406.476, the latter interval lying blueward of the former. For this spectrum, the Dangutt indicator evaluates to 1.19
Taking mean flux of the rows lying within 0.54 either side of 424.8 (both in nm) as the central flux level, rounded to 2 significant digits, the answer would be 8.2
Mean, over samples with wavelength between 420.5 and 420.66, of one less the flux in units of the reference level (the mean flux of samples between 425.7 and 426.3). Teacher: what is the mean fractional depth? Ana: -0.06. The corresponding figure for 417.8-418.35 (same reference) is -0.08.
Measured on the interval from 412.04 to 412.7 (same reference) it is -0.08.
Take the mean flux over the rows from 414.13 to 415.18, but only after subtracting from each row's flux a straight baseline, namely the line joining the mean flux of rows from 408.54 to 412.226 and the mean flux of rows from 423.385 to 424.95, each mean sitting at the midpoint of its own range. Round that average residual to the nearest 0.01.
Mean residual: 0.89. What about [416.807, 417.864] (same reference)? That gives 0.48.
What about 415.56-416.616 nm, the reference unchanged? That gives 0.51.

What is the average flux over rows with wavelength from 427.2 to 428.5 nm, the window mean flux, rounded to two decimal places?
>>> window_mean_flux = 8.02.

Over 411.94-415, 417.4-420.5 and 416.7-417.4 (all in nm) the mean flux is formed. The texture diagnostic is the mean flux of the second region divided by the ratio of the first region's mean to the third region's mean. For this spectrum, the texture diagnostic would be 8.0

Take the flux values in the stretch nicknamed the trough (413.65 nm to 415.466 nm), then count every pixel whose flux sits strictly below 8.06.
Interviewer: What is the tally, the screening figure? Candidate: 0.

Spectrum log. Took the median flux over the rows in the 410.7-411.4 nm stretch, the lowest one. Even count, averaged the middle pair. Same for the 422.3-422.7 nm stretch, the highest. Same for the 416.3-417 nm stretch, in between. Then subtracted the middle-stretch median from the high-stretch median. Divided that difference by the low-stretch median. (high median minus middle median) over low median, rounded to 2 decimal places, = -0.20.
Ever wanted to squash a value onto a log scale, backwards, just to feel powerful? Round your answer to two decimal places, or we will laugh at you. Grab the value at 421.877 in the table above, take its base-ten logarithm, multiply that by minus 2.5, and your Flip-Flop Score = -2.30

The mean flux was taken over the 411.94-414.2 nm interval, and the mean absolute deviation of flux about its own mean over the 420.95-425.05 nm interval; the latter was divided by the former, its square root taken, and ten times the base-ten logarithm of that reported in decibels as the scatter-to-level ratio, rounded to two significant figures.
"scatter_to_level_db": -6.6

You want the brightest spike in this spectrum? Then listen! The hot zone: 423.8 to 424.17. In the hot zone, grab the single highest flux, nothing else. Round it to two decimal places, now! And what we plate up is 8.13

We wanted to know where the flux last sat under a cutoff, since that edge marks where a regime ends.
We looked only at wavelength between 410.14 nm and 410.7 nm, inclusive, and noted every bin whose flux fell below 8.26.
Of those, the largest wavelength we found 410.663 nm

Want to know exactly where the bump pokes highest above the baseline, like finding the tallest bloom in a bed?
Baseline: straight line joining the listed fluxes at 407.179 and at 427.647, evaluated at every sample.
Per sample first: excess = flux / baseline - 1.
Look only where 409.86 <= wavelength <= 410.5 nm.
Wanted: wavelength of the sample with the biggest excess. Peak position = 410.474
